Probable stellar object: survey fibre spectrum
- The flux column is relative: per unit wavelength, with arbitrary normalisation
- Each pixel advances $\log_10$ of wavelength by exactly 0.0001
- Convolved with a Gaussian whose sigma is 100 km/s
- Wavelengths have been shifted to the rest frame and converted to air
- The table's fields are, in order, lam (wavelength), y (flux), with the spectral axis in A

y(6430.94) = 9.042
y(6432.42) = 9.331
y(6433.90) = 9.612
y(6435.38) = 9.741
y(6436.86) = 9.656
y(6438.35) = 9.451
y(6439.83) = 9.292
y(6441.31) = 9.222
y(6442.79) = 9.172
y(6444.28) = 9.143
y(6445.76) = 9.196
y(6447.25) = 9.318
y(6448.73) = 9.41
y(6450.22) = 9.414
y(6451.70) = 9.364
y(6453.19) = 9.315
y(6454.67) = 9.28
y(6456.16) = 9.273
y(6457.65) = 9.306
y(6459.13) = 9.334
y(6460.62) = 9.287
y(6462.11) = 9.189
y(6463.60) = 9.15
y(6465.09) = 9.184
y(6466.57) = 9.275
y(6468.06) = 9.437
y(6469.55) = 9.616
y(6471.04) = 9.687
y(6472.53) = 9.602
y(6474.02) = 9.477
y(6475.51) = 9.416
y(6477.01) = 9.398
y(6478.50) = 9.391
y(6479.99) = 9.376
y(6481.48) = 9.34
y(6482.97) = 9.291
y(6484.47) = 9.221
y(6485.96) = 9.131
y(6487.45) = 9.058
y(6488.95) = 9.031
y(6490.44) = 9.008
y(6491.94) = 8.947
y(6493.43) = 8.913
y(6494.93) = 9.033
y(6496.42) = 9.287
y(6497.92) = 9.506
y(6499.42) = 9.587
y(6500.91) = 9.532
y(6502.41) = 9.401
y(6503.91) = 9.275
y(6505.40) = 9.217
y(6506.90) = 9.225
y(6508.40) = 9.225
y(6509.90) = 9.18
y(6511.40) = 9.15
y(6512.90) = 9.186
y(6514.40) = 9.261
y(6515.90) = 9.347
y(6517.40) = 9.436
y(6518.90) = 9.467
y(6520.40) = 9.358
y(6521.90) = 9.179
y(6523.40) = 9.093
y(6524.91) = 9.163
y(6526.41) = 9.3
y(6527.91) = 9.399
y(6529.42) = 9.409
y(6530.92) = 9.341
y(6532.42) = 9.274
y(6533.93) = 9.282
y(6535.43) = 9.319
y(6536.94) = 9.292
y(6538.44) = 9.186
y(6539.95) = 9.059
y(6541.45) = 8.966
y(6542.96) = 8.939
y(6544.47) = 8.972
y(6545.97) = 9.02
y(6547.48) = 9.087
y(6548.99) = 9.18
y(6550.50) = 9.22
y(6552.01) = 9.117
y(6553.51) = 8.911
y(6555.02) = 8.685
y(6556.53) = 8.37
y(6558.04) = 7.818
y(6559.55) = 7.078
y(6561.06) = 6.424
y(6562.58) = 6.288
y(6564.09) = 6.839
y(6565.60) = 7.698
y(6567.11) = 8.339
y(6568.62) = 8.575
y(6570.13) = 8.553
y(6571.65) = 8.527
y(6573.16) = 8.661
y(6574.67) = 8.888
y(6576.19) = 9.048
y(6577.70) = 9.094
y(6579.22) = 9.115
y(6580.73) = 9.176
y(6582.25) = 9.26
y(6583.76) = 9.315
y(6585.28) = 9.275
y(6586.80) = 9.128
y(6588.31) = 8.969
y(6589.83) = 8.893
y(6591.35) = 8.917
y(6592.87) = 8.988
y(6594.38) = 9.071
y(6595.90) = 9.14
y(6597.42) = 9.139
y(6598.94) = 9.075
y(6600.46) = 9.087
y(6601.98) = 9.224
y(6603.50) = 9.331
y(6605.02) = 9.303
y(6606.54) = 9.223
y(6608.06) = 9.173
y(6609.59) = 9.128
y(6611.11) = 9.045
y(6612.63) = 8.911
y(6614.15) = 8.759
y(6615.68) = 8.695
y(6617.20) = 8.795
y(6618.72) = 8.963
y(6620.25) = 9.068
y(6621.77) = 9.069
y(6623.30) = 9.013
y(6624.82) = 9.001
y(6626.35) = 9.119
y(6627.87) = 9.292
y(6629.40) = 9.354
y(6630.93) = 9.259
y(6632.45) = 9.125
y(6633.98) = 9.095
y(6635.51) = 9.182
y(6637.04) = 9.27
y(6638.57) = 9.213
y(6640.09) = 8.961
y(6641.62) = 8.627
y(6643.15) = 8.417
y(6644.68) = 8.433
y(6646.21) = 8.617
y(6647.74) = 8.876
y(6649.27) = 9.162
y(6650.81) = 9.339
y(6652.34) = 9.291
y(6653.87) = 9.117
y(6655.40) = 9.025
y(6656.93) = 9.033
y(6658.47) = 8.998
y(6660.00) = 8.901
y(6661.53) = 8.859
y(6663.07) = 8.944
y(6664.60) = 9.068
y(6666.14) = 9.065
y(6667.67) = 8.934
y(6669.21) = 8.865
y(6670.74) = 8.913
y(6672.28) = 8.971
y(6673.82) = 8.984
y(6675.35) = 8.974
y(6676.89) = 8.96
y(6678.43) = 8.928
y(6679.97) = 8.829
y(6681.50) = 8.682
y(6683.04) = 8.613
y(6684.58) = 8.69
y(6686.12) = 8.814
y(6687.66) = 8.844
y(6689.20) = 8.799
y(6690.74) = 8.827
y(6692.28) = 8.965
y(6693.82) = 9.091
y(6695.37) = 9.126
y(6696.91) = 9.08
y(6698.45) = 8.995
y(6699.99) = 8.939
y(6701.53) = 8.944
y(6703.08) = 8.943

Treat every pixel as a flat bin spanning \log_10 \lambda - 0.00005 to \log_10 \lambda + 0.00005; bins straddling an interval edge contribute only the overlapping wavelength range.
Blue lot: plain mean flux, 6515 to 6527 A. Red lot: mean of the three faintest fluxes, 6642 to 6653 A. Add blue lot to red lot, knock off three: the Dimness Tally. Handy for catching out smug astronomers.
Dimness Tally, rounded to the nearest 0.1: 14.8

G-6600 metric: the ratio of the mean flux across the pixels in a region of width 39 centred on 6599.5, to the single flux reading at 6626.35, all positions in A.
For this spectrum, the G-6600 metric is 1.00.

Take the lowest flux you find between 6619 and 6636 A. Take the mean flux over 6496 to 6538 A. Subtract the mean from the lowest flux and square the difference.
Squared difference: 0.10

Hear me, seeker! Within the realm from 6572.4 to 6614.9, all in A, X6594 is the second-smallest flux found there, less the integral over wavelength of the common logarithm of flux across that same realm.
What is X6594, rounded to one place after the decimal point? -32.0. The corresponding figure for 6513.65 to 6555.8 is -31.7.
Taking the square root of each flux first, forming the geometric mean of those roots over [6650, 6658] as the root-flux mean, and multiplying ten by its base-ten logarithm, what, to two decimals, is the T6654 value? 4.81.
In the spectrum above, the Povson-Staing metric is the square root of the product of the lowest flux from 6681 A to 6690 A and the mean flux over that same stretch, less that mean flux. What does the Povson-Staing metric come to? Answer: -0.064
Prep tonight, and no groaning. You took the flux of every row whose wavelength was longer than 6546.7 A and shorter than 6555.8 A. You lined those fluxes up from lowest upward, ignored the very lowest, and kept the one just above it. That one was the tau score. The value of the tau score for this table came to 8.911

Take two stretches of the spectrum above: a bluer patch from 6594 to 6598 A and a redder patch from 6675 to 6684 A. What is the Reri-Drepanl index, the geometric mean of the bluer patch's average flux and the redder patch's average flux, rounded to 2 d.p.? 8.97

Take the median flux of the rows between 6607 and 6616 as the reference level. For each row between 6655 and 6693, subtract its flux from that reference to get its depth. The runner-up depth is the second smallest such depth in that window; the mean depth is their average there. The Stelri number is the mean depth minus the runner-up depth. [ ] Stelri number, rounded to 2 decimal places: 0.17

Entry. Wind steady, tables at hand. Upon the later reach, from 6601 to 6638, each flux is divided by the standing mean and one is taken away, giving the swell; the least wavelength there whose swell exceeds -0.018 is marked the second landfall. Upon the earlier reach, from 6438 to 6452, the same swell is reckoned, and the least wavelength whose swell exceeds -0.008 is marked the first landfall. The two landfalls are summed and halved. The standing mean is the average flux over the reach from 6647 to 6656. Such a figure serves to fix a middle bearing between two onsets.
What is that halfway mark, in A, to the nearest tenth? 6520.2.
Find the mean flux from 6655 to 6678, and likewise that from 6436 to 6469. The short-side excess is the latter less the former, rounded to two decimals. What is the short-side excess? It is 0.34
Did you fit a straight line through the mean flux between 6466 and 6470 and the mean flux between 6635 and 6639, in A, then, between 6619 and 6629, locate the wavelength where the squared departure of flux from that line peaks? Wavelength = 6624.82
